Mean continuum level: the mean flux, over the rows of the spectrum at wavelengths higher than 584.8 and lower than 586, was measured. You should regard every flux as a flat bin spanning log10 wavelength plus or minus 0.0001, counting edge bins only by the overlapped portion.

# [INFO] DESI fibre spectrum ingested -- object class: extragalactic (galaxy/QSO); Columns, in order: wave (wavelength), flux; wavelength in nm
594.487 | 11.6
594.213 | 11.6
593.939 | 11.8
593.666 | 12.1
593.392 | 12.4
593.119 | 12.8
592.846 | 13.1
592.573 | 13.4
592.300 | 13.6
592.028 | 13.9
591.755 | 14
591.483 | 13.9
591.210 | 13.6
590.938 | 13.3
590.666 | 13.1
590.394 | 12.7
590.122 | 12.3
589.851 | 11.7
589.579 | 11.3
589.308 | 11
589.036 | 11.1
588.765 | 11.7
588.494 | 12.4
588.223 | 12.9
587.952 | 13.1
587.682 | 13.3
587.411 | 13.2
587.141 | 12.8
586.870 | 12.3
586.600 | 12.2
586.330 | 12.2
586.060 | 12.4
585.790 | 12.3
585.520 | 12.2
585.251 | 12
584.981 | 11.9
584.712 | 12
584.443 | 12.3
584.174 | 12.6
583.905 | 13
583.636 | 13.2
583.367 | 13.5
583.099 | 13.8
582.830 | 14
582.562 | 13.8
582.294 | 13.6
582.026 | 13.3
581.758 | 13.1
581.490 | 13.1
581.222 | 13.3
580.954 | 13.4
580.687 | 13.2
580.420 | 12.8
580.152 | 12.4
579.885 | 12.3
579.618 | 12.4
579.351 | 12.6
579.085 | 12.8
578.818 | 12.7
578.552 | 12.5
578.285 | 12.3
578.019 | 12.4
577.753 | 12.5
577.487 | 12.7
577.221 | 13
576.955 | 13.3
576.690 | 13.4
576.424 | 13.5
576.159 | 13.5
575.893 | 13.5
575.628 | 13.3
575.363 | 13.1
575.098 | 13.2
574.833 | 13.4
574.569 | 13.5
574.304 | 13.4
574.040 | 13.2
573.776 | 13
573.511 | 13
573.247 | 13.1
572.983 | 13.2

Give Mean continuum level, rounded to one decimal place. 12.1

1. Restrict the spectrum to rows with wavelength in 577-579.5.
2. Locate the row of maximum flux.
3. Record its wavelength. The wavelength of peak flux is 577.221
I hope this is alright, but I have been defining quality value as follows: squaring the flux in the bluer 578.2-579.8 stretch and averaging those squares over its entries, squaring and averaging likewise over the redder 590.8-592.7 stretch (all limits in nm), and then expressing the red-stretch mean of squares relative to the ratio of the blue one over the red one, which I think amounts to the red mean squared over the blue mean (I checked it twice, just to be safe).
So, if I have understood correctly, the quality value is 222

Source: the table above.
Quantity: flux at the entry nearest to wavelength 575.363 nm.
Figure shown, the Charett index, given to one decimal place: 13.1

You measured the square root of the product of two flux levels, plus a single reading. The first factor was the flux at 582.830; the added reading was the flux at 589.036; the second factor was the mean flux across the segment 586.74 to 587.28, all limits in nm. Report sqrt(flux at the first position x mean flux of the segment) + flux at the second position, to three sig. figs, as 24.4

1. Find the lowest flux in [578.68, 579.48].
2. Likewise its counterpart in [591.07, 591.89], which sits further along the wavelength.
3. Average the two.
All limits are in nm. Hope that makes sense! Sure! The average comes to 13.1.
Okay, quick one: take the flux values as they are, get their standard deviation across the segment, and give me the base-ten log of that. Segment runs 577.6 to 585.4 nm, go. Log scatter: -0.24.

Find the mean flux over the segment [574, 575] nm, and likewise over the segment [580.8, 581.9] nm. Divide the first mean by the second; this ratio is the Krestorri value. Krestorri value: 1.01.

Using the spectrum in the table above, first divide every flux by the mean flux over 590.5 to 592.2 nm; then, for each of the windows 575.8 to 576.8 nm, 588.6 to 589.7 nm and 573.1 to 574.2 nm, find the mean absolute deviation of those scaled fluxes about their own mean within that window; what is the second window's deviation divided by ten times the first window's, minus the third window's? 0.59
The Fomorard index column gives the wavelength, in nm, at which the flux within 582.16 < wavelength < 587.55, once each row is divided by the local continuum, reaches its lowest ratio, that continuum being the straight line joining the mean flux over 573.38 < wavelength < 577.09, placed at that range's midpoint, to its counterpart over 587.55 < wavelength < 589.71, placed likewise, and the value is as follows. 584.981 nm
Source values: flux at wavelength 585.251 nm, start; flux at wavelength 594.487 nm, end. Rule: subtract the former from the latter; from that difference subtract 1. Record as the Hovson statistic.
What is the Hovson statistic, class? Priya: -1.4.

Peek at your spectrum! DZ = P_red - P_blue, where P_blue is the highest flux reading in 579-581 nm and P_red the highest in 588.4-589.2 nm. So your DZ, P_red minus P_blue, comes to -1.0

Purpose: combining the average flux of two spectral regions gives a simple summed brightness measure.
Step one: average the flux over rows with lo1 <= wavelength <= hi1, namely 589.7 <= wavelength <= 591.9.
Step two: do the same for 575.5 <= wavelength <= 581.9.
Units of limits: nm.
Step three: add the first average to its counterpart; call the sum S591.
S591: 26.0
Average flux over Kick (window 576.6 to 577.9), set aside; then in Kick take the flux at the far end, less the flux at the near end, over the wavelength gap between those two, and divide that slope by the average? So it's -0.07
